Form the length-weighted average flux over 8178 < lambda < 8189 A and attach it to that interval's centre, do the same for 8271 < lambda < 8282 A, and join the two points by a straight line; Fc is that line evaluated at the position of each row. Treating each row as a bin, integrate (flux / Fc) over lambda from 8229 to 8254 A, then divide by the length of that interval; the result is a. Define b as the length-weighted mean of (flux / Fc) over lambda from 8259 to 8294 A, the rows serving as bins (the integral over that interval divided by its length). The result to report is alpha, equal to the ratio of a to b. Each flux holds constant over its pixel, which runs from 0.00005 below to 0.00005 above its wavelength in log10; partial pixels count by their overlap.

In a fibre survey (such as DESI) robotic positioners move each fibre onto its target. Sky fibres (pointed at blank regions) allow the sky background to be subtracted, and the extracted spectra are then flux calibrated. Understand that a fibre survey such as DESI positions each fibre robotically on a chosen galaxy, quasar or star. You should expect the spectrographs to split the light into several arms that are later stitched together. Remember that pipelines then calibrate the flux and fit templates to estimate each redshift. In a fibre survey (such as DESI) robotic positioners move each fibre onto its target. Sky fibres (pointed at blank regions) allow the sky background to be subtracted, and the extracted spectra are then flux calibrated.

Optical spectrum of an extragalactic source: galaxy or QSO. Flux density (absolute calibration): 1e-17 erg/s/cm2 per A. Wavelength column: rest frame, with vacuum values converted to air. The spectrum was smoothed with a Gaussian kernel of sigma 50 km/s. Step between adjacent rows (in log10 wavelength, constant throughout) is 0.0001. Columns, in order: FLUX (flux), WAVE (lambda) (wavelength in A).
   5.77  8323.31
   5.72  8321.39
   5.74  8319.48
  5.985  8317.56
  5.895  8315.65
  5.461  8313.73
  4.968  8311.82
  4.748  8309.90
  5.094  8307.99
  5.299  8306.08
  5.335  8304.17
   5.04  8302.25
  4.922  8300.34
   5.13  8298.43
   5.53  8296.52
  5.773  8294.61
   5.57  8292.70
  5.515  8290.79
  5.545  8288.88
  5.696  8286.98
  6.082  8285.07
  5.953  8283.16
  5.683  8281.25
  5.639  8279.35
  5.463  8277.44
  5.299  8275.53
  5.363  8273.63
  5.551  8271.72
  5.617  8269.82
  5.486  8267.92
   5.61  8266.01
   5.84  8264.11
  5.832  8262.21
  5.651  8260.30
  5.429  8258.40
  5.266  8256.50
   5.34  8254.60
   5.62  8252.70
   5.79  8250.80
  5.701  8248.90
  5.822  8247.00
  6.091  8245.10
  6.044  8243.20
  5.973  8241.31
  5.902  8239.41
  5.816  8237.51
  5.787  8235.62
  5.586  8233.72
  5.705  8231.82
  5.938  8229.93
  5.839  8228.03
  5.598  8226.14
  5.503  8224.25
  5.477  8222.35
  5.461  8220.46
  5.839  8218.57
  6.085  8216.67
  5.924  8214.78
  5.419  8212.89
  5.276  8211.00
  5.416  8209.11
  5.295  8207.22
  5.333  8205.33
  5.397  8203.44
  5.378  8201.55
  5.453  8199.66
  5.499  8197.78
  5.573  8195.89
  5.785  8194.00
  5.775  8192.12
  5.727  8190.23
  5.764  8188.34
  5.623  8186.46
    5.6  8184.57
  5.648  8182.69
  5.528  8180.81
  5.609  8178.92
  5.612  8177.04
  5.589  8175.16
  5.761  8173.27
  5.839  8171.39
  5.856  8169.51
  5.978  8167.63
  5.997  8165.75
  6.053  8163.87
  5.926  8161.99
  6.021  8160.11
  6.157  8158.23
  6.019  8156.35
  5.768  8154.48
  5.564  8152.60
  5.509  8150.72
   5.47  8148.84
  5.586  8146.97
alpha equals 1.02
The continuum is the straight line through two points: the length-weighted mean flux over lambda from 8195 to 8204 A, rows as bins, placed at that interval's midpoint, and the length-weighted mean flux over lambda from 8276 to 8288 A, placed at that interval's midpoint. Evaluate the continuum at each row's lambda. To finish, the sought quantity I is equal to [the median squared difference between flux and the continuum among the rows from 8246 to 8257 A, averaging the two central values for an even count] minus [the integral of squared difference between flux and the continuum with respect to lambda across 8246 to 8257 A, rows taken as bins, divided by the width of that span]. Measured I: -0.016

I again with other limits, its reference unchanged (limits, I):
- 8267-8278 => -0.018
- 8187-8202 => -0.007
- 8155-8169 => 0.017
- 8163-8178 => -0.018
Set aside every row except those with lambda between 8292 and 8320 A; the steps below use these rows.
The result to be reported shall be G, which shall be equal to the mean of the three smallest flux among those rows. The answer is 4.88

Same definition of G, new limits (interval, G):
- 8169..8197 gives 5.56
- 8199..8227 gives 5.30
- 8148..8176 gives 5.51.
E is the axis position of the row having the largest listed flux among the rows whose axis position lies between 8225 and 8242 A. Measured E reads 8241.31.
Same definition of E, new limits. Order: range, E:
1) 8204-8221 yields 8216.67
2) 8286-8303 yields 8294.61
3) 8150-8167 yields 8158.23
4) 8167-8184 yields 8167.63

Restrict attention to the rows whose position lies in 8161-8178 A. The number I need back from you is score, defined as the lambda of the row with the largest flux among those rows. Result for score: 8163.87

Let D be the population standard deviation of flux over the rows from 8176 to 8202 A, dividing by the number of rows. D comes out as 0.12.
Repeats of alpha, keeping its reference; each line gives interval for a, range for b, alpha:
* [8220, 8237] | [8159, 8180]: 0.98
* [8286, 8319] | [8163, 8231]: 0.98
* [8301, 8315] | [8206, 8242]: 0.93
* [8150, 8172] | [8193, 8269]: 1.03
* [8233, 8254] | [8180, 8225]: 1.06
